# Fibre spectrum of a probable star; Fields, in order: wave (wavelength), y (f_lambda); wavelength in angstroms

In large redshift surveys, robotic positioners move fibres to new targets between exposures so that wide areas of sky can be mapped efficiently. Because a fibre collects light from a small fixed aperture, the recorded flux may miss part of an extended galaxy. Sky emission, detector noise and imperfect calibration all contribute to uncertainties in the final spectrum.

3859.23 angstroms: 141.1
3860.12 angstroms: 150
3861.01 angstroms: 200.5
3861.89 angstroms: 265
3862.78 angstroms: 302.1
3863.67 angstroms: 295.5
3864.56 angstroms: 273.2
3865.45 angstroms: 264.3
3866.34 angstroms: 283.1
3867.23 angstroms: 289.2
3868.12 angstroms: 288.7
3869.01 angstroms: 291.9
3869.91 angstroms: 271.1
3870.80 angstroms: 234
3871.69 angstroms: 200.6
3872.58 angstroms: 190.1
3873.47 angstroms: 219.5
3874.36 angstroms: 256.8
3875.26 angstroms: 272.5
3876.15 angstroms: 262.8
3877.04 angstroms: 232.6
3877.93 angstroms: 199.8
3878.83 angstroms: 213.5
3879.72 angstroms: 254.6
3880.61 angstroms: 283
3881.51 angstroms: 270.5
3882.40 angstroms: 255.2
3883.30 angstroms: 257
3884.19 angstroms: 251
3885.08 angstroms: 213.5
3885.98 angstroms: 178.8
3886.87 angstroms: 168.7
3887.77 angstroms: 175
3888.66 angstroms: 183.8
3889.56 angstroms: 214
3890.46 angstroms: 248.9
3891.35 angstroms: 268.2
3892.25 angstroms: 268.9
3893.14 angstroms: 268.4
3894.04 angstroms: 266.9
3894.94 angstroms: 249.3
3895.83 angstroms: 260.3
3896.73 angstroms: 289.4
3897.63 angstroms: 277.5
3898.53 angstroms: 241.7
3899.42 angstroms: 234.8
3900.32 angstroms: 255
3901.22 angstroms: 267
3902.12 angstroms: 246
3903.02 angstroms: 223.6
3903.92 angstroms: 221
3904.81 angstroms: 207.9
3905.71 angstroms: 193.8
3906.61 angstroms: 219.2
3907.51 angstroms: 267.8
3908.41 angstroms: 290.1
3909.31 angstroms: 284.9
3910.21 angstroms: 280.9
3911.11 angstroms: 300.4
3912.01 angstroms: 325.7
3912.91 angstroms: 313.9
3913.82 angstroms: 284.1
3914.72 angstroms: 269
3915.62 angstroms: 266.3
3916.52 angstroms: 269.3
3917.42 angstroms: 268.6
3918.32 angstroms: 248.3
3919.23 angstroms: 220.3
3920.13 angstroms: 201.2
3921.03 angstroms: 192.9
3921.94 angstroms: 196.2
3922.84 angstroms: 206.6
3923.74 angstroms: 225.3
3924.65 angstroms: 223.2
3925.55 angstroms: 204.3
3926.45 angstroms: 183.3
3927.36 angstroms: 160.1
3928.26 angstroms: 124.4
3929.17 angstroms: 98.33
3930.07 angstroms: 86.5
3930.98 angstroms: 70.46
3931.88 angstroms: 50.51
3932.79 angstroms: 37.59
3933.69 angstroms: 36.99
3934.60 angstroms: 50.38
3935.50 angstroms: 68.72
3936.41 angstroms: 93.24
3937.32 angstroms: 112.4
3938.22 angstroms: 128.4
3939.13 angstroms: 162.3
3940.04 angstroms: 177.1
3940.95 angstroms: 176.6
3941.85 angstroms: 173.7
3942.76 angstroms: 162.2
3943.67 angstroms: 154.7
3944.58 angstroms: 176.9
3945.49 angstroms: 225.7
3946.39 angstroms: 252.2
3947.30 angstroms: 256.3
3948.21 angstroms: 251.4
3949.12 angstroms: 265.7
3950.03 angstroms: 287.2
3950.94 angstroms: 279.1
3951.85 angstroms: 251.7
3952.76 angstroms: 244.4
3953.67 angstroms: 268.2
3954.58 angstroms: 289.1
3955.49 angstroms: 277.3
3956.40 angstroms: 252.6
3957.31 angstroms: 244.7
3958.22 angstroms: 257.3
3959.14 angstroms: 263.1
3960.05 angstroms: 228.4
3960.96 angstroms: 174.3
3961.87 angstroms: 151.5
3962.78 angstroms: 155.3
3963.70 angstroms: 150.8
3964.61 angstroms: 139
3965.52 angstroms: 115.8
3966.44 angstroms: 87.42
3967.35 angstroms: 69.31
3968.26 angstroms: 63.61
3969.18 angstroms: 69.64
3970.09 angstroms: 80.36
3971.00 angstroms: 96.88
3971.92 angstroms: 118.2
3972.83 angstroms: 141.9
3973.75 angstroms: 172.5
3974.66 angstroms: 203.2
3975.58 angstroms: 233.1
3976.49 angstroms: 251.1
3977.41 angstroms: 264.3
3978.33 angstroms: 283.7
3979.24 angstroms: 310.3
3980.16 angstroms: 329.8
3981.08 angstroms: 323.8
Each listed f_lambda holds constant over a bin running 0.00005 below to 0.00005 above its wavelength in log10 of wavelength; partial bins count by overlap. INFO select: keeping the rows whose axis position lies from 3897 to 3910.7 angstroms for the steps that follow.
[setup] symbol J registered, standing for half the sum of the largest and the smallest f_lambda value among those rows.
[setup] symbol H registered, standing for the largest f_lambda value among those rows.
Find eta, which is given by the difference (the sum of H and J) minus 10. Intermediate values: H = 290.1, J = 242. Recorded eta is 522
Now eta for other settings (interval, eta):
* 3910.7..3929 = 541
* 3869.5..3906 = 508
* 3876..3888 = 499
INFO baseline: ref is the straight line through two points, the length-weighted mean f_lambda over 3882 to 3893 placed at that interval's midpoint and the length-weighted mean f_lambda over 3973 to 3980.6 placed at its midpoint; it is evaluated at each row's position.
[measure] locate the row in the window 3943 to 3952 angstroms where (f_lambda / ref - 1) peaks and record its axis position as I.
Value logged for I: 3950.03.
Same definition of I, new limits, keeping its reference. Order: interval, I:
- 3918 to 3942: 3918.32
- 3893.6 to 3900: 3896.73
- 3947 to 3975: 3954.58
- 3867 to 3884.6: 3869.01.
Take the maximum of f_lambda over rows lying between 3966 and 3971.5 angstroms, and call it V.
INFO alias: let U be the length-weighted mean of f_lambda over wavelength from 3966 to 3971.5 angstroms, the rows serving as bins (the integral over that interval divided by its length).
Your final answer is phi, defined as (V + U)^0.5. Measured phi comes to 13.2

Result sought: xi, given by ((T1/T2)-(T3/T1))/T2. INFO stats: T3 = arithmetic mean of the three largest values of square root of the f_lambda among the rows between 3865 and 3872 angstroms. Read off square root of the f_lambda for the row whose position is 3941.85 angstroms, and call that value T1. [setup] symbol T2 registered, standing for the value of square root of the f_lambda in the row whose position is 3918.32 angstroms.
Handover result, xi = -0.029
